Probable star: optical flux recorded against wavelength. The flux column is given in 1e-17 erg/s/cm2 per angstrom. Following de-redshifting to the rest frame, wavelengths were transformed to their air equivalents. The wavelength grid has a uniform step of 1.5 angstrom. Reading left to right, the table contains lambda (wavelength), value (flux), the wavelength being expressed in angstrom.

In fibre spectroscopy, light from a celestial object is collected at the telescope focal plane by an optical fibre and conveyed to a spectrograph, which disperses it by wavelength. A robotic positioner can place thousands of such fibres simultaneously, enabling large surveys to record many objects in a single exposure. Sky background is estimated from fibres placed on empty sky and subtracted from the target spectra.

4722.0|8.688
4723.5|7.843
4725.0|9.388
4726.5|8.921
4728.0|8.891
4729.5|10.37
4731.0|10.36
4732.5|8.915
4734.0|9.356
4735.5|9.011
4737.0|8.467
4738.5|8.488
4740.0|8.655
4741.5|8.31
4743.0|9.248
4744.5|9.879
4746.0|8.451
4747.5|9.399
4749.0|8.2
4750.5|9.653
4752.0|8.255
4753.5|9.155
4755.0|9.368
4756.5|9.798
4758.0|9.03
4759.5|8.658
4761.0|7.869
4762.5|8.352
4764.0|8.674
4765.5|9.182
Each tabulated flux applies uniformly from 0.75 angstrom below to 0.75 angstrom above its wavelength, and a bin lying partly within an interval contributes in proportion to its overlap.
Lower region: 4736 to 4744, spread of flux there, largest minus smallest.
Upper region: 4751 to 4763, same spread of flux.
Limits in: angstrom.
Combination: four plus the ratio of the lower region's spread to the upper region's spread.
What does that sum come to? 4.5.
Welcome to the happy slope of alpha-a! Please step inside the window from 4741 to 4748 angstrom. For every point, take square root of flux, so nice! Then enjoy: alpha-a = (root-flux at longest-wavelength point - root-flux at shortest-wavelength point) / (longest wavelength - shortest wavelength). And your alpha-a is 0.031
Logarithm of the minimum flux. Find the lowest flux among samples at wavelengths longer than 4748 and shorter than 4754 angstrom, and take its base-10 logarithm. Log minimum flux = 0.914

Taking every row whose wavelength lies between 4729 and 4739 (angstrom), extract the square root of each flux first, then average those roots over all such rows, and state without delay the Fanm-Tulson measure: 3.04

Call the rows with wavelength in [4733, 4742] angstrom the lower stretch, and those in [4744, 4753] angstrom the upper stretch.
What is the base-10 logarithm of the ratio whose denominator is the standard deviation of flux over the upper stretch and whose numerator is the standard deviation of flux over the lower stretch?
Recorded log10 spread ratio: -0.28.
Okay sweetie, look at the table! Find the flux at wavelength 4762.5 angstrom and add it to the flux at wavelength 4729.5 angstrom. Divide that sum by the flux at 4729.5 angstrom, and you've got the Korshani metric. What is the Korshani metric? 1.805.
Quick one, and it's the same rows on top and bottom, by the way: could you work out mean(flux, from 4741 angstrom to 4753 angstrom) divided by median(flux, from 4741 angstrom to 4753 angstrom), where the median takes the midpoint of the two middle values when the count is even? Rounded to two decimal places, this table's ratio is 1.01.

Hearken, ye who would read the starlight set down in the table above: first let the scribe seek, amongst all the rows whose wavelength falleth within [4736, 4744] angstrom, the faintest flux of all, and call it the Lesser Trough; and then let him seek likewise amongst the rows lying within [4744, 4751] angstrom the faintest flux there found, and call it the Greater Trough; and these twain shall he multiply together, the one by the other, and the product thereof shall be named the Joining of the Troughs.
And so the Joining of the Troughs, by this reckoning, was 68.1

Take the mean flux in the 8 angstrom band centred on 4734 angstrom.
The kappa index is 9.2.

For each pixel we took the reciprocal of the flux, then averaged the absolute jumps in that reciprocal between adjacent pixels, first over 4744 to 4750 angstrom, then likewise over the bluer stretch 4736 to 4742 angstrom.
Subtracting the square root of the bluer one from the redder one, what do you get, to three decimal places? -0.035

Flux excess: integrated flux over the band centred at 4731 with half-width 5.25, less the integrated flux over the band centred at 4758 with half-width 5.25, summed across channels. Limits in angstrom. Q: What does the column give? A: 5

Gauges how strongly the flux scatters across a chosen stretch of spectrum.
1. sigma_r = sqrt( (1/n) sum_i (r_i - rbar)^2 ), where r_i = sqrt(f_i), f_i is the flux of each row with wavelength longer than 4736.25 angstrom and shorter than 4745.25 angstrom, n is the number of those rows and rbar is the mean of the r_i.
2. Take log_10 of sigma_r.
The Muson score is -1.04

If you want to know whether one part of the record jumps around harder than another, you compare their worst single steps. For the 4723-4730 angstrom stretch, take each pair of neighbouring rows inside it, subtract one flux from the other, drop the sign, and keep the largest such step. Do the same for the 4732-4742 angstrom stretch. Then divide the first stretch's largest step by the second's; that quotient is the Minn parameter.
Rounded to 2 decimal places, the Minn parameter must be 2.84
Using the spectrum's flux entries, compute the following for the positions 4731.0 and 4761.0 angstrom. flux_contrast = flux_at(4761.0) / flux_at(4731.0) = 0.76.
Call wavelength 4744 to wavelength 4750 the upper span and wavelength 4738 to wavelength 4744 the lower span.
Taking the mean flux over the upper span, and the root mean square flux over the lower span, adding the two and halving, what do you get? 8.83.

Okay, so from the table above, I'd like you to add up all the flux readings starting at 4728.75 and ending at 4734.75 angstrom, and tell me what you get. 39.0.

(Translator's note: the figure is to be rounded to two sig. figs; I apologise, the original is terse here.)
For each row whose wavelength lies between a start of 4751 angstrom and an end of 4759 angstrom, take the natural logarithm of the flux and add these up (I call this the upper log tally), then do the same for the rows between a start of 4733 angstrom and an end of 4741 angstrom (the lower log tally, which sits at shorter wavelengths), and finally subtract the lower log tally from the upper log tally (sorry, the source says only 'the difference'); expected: 0.18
